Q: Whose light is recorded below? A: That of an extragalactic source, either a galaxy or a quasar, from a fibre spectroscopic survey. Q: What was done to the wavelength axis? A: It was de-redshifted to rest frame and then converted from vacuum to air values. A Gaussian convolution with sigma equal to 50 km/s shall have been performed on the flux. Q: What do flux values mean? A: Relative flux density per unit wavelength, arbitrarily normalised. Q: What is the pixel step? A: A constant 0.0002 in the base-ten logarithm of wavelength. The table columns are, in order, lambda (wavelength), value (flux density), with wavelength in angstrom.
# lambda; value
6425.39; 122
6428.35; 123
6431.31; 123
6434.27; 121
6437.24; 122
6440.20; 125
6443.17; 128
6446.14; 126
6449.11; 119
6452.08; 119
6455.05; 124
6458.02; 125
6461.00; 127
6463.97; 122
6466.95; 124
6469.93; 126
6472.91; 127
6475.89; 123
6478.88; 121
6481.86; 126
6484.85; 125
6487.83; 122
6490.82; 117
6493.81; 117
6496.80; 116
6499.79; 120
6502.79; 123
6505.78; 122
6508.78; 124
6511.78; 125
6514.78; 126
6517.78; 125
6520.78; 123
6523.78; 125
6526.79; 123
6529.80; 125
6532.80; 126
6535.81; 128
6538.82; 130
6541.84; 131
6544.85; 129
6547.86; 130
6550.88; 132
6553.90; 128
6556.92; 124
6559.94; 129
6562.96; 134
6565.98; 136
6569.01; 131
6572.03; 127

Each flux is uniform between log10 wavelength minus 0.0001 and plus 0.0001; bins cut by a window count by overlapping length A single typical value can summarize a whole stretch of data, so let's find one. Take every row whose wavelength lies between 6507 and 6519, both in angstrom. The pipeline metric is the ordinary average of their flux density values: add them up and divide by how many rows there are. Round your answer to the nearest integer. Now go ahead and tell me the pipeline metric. 125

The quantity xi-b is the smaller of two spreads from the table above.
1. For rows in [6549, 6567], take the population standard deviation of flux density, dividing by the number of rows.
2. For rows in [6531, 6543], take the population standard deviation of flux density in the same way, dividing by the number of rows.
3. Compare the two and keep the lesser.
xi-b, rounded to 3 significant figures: 1.92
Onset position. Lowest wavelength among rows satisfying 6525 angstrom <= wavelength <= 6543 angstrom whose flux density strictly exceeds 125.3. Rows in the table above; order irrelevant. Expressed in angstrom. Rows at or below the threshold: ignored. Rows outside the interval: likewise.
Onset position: 6532.80 angstrom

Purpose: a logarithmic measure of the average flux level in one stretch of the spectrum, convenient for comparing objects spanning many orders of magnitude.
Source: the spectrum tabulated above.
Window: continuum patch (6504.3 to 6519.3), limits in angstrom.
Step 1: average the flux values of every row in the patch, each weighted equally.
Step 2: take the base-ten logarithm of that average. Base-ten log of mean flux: 2.09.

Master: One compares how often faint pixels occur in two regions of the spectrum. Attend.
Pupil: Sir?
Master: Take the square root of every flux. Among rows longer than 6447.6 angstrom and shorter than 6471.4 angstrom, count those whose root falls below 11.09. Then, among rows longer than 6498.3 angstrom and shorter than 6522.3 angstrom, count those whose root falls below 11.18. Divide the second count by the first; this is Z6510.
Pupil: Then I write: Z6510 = 1.7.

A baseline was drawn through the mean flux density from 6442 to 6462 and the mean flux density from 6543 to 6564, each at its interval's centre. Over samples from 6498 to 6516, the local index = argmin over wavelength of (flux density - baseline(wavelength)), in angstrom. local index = 6499.79 angstrom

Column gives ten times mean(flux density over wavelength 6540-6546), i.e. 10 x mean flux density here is 1300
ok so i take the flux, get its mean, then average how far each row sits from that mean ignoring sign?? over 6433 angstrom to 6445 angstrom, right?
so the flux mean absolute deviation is 2.5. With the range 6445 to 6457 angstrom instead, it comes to 3.0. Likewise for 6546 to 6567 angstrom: 3.1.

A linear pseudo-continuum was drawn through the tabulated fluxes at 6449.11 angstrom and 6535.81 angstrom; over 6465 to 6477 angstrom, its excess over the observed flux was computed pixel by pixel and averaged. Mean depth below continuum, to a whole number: -4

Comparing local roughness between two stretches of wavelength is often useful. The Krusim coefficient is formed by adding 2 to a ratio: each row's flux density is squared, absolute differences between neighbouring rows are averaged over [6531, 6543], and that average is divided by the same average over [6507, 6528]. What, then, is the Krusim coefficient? 3.15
